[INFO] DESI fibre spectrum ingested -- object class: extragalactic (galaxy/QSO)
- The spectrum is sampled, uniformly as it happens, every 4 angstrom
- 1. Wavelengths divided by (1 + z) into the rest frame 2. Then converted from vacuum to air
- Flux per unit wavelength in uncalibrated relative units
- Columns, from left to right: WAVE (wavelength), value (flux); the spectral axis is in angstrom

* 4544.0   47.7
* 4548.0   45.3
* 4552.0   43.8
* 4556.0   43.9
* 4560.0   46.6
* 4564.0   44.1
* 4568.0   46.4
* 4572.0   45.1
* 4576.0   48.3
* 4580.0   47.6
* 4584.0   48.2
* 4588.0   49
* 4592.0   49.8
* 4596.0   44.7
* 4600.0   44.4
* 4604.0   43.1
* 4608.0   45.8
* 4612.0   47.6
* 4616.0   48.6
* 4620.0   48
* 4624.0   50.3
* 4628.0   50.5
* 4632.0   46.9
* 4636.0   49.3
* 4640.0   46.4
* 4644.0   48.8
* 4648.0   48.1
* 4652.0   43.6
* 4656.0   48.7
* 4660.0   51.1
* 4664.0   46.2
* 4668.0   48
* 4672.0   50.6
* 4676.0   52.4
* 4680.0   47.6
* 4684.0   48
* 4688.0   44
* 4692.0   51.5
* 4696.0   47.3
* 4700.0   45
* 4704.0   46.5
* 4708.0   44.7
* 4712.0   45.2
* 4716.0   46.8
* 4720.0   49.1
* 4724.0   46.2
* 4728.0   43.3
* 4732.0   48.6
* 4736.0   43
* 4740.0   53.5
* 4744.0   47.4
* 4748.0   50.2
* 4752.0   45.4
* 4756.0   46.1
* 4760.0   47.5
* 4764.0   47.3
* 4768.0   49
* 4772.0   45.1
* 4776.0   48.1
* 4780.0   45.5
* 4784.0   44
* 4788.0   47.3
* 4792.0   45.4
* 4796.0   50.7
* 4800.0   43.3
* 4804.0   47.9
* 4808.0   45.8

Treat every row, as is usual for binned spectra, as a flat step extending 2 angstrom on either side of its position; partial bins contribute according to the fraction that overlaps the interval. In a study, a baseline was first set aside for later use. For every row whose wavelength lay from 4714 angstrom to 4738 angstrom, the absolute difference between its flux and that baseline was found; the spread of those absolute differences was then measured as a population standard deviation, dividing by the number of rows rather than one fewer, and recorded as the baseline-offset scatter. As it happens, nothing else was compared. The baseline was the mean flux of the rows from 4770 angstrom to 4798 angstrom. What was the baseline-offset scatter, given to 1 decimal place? 1.3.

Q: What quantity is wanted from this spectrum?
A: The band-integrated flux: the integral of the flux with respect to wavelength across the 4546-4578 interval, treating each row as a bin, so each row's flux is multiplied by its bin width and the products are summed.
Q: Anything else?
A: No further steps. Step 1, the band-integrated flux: 1454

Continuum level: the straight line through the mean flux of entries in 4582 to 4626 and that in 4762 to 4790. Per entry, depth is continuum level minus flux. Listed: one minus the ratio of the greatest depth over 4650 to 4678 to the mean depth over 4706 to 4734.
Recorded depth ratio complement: -5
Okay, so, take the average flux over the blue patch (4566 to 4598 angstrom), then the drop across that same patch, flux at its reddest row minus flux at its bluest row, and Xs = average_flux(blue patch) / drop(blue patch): -28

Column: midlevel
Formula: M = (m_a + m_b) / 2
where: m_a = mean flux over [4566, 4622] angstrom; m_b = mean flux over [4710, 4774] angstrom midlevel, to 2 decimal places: 47.00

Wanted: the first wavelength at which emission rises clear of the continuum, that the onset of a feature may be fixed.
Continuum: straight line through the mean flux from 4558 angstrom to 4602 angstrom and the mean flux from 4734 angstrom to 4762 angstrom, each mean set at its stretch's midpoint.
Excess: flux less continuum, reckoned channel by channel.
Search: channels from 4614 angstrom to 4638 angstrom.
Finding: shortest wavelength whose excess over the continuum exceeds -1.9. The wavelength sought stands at 4616.0 angstrom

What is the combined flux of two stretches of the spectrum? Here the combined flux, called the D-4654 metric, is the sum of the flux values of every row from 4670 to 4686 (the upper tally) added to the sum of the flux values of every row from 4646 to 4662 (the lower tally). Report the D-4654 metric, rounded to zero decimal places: 390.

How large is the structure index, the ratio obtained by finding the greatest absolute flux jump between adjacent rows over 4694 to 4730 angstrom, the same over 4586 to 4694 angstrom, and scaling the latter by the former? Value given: 2.6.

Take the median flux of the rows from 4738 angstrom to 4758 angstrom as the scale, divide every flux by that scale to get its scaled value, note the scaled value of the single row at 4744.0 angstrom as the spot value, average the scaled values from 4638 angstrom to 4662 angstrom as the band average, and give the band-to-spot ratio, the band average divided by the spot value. 1.01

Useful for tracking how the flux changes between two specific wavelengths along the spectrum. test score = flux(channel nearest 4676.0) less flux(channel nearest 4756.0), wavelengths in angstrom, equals 6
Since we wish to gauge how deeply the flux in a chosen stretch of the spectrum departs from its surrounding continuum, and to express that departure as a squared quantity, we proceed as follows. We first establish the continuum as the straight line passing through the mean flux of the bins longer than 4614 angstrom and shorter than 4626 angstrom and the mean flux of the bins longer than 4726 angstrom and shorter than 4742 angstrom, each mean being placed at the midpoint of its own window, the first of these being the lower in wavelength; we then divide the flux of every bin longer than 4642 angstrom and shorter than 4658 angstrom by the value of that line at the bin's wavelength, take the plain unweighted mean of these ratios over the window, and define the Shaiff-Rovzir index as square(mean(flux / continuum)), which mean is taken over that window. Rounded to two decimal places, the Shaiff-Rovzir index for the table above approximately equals 0.95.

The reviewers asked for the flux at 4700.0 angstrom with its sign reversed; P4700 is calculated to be -45.0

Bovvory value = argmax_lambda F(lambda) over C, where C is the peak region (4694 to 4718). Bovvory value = 4696.0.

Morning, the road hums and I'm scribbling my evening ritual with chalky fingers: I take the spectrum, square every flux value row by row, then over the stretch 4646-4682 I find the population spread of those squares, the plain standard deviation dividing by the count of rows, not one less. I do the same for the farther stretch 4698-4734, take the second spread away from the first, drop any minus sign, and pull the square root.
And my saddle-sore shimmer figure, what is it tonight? 8.9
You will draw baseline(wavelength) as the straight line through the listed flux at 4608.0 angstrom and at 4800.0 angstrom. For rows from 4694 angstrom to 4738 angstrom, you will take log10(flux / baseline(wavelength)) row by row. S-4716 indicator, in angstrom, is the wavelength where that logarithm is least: 4736.0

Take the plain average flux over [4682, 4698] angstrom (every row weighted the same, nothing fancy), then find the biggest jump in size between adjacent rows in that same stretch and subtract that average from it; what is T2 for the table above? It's -40.2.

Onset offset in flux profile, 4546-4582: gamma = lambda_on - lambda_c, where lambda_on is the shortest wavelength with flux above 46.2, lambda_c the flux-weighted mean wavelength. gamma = -4.2 angstrom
